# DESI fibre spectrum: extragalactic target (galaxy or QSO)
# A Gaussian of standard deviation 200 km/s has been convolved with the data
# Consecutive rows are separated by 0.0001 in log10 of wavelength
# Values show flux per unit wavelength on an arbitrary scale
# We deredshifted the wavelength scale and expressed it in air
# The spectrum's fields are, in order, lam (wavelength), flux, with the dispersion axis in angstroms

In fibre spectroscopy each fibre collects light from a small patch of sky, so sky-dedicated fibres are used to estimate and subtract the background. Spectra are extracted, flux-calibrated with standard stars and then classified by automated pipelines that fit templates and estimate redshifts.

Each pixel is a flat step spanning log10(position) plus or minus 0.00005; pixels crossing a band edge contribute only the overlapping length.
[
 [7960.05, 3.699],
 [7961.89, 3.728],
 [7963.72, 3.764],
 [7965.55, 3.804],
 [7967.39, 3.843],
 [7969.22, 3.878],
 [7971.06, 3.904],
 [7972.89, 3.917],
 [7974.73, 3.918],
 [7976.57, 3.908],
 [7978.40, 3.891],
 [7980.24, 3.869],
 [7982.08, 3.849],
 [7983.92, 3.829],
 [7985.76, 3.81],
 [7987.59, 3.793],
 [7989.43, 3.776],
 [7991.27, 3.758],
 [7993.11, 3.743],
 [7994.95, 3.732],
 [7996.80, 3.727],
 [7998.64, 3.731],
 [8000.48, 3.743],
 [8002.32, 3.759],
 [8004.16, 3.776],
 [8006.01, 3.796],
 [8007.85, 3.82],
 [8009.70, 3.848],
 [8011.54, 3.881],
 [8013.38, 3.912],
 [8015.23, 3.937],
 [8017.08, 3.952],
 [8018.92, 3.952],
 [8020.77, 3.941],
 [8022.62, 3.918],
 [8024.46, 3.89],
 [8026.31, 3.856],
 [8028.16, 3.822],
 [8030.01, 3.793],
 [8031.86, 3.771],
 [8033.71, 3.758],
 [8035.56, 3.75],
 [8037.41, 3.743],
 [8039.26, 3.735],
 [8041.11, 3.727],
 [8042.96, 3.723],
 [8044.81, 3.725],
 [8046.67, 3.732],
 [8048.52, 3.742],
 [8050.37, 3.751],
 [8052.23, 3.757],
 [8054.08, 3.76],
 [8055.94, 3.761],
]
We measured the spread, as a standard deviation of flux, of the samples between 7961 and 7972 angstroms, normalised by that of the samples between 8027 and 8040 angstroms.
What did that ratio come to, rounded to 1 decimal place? 2.2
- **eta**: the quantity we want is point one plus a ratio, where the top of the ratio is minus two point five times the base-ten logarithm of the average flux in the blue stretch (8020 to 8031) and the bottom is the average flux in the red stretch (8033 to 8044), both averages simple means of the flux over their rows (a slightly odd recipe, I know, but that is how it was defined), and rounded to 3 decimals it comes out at -0.293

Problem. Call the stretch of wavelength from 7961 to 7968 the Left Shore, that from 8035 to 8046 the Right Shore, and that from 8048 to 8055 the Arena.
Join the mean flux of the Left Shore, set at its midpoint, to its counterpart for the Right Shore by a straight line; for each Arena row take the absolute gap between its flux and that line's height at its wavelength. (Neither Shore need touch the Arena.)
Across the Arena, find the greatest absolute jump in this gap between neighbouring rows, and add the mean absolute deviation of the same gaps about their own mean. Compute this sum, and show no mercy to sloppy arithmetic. 0.017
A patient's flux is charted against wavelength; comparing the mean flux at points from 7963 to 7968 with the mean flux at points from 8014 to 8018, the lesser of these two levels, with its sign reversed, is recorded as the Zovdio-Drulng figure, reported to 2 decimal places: -3.80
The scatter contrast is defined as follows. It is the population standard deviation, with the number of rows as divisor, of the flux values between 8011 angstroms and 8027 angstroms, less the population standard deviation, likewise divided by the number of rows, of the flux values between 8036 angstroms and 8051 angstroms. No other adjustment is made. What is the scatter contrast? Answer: 0.023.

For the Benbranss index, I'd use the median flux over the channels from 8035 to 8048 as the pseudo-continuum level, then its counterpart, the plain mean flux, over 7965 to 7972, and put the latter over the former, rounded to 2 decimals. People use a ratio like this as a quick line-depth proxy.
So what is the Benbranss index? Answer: 1.03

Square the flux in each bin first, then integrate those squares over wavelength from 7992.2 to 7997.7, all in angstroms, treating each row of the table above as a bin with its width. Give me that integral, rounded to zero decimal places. 77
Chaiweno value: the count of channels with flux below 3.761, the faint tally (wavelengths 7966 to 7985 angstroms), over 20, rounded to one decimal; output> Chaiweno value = 0.0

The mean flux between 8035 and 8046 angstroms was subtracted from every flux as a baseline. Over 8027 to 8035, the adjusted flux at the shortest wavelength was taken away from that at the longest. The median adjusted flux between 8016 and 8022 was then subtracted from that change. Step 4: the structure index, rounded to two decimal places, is -0.28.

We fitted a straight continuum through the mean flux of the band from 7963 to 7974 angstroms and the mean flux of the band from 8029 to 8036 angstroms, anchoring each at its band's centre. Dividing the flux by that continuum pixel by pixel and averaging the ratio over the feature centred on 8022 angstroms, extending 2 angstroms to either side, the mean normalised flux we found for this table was 1.04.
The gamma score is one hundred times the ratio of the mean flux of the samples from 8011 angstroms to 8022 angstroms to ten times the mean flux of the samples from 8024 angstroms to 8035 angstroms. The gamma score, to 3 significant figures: 10.3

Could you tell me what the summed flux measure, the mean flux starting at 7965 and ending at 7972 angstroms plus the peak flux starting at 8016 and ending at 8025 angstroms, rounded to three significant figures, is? 7.81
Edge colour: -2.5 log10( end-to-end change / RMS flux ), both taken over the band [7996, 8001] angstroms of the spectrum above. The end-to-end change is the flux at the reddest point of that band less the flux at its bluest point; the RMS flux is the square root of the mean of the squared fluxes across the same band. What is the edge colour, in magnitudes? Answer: 5.9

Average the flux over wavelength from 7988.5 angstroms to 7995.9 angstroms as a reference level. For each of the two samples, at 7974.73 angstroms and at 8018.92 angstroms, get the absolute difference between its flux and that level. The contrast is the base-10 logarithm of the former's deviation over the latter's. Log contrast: -0.1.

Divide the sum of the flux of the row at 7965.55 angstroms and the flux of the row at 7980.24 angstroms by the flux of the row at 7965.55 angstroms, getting 2.02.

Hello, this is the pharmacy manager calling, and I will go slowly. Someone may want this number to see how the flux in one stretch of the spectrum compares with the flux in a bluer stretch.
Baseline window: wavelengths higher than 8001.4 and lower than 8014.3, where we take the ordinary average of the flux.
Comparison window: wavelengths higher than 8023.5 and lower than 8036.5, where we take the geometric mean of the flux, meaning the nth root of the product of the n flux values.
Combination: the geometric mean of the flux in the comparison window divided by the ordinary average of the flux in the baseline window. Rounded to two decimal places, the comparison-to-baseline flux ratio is 0.99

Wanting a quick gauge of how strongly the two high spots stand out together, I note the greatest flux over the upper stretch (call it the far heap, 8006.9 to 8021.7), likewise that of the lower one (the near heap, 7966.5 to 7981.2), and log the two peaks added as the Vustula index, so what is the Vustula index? 7.87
